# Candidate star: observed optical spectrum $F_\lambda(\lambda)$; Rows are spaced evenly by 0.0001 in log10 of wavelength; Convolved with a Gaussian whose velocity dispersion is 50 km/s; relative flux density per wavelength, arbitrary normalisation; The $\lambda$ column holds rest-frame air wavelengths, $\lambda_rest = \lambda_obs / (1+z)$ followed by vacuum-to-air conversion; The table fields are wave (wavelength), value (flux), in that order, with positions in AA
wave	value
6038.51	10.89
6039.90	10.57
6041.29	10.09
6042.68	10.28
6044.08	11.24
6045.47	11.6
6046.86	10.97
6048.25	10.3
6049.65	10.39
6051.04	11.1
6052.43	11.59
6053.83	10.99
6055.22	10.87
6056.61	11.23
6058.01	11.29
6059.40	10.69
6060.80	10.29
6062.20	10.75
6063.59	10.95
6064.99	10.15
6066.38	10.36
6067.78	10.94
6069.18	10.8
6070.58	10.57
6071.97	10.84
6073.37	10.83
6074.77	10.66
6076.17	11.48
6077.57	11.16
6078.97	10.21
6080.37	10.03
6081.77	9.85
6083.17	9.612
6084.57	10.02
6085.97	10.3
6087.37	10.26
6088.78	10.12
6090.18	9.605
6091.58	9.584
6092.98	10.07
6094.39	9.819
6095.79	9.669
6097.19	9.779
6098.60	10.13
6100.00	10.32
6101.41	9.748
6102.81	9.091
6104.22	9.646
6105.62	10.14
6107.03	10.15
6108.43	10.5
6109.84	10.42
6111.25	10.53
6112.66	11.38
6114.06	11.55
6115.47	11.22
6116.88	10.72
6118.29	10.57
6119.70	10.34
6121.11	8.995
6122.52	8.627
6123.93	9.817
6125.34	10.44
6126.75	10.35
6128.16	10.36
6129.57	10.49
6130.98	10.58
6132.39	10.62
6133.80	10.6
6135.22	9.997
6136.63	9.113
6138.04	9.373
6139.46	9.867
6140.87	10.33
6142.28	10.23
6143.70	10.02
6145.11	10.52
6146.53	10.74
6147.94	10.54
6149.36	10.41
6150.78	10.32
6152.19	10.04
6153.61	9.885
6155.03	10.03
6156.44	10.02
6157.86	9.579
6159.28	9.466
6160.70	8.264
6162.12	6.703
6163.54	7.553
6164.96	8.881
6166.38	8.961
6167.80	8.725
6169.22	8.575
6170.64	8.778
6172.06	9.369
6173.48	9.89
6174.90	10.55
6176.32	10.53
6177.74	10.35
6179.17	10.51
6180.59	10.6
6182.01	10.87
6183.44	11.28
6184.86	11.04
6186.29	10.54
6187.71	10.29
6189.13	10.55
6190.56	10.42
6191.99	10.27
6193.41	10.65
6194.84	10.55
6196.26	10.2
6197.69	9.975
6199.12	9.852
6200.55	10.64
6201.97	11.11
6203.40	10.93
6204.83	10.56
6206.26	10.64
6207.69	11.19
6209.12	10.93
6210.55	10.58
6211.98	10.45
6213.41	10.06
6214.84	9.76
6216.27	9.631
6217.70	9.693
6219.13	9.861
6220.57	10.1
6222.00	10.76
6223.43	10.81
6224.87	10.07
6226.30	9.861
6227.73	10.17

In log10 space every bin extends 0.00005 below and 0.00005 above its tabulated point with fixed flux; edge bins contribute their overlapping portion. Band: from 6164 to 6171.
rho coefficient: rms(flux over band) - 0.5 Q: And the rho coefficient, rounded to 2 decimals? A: 8.29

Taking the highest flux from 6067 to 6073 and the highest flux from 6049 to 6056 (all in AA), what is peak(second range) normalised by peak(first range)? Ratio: 1.06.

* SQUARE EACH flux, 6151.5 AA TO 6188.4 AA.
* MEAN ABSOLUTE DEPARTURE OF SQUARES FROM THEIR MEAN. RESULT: 17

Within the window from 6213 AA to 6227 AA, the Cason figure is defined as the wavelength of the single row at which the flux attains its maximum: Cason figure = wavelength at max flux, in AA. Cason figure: 6223.43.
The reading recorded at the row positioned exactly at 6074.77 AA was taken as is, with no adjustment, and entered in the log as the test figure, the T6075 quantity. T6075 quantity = 10.66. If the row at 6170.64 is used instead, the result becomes 8.778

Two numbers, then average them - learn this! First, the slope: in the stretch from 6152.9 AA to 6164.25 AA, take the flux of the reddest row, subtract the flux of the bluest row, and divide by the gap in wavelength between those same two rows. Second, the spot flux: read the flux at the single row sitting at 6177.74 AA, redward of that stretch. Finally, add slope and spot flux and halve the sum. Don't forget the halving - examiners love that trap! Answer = 5.1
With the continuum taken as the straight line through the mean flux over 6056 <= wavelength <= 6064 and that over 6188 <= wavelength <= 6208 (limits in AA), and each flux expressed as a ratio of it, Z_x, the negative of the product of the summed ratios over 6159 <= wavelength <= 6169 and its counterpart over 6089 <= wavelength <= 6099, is -35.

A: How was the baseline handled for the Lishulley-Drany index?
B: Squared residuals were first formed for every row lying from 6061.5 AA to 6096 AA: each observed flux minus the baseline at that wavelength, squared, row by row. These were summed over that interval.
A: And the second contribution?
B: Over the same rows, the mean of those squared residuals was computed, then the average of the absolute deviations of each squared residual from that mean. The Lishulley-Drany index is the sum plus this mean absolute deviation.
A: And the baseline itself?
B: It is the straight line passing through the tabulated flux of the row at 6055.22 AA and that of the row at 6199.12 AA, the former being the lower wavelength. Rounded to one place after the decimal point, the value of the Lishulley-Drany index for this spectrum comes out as 9.0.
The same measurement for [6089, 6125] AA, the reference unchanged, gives 17.2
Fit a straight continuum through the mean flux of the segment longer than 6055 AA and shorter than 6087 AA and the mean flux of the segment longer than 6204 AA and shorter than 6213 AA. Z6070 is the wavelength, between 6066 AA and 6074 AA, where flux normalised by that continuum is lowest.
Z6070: 6066.38 AA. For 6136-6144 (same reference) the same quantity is 6136.63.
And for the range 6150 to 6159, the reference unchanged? 6157.86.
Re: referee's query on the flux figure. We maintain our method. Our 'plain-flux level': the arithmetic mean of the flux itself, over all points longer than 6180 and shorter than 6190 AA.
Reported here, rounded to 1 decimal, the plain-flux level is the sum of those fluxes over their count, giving 10.7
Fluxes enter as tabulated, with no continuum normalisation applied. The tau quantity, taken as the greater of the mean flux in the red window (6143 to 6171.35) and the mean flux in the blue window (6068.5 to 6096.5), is 10.3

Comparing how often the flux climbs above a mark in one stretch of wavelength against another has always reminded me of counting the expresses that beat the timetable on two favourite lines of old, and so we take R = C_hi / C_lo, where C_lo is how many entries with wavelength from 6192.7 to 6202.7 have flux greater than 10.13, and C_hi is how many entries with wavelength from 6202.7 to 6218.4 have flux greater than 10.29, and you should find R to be 1.4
